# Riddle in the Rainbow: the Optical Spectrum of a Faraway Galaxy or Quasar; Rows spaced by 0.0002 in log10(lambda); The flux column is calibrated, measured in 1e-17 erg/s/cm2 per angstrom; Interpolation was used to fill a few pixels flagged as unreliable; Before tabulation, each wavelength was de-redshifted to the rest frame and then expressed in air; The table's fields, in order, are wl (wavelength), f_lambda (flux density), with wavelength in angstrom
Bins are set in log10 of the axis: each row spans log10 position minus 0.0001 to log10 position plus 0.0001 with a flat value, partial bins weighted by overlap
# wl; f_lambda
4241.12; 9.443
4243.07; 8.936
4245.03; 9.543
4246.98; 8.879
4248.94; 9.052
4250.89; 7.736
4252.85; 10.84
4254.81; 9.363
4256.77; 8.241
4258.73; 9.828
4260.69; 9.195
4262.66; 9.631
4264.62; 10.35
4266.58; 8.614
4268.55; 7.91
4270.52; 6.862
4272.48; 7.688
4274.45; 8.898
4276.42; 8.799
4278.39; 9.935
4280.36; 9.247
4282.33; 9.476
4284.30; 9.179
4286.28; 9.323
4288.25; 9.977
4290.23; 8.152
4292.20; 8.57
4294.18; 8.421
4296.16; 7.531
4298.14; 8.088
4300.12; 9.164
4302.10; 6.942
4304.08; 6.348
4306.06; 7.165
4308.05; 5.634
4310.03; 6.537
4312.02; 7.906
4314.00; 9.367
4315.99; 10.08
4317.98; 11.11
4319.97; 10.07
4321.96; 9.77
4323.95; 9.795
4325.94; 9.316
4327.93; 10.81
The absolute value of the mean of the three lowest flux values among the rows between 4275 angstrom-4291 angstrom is 8.7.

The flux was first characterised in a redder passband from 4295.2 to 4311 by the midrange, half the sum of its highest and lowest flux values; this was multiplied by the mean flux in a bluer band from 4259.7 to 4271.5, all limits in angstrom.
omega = 65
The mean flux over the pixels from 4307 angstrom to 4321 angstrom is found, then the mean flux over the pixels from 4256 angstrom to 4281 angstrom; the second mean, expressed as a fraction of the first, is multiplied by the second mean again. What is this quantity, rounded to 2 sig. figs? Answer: 9.1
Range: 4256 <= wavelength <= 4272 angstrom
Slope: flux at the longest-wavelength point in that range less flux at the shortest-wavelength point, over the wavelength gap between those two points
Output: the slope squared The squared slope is 0.010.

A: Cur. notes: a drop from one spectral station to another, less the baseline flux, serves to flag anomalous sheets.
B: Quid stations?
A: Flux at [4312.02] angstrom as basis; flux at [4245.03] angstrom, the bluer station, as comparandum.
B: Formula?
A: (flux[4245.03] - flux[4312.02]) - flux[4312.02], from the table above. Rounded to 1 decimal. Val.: -6.3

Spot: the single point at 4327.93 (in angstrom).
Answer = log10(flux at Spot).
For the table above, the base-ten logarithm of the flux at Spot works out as 1.03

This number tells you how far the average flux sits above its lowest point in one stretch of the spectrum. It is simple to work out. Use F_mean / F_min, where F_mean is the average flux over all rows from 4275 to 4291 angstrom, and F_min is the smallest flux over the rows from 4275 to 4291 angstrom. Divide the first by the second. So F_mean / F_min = 1.14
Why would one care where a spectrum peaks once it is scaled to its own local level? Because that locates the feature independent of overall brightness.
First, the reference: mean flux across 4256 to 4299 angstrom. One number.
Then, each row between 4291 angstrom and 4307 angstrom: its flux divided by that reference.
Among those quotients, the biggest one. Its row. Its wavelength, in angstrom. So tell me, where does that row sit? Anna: 4300.12 angstrom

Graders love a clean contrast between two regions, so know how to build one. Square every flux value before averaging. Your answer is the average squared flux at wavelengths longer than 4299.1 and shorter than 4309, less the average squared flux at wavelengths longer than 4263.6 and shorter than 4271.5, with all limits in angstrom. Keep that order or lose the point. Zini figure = -22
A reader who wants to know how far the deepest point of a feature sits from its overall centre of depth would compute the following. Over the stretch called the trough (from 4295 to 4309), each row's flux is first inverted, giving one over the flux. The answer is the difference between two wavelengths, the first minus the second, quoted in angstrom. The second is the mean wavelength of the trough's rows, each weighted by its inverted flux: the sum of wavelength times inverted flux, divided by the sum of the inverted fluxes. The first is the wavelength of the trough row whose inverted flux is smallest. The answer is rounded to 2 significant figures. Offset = -2.4 angstrom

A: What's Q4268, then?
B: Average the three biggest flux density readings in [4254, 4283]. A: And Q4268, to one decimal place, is 10.0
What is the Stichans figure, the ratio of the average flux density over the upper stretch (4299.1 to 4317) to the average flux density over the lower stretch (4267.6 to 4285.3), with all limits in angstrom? 0.89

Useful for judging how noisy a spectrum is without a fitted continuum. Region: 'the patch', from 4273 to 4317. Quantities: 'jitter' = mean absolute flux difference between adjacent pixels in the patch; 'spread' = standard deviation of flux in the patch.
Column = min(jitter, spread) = 0.85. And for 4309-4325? 0.85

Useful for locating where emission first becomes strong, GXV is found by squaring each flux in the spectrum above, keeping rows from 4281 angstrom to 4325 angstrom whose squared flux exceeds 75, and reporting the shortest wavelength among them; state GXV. 4282.33 angstrom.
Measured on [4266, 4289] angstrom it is 4274.45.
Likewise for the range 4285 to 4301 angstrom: 4286.28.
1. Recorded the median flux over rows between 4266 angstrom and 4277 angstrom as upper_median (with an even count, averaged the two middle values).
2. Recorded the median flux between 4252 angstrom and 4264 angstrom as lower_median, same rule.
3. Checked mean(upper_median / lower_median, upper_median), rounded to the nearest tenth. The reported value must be 4.6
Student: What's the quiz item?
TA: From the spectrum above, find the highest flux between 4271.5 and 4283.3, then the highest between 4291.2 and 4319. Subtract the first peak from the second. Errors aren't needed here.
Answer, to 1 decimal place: 1.2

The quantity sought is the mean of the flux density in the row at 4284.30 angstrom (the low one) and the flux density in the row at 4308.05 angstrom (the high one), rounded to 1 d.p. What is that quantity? 7.4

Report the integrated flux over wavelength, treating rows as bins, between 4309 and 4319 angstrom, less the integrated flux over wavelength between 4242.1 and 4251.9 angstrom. 3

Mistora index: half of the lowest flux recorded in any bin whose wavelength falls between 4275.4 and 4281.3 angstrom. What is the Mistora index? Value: 4.4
